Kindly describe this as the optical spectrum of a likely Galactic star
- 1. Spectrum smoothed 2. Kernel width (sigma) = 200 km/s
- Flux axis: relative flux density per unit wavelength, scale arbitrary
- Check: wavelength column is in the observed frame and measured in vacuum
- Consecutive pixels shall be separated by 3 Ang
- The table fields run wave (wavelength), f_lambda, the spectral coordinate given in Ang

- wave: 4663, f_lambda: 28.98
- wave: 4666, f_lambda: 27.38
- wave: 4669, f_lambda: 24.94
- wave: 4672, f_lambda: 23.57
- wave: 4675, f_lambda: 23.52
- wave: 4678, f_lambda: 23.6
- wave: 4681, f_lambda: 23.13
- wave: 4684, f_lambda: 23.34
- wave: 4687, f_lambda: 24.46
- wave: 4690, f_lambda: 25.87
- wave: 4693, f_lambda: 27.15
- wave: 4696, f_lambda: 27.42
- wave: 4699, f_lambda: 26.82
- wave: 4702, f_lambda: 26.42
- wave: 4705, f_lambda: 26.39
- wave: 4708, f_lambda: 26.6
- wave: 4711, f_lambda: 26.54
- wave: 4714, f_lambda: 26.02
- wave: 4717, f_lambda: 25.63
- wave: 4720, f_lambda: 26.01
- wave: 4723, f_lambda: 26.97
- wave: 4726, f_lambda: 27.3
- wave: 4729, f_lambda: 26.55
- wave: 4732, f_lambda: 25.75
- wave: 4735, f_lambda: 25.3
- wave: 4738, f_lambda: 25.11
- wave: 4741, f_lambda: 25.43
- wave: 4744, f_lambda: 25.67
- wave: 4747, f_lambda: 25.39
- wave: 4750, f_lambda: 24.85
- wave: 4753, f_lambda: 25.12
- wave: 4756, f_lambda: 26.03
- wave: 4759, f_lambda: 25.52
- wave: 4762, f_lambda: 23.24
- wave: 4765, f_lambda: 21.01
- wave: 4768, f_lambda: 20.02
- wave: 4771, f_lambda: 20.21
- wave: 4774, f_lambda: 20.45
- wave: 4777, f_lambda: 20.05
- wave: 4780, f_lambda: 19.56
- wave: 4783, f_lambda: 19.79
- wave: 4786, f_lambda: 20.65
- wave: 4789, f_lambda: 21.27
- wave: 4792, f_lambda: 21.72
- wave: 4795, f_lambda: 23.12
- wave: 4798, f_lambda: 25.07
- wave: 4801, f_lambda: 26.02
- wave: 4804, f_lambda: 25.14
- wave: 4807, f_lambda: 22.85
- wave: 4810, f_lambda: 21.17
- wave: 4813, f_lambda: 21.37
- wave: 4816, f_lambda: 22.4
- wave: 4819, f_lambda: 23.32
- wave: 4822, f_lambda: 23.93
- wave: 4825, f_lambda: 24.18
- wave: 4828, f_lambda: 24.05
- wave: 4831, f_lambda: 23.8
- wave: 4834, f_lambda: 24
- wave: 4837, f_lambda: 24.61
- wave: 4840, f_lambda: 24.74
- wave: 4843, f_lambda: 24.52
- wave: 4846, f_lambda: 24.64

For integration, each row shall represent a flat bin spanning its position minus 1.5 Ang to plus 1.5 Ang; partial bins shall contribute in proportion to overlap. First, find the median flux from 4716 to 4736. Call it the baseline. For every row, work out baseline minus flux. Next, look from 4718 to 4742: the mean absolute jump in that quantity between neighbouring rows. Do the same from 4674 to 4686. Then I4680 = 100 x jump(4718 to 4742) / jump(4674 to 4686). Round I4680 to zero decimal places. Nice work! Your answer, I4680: 214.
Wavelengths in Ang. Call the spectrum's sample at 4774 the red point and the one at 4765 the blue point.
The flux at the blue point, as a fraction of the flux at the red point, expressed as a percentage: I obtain 103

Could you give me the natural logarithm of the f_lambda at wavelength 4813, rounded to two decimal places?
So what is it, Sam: 3.06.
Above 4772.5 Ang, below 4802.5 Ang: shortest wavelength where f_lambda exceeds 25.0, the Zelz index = 4798 Ang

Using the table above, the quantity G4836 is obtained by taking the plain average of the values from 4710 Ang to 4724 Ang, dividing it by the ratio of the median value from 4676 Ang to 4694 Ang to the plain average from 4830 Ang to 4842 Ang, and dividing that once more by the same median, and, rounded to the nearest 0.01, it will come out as 1.10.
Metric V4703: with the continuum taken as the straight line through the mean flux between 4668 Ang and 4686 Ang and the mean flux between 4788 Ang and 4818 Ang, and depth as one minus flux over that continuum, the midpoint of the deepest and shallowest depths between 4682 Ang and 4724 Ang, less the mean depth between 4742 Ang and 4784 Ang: -0.10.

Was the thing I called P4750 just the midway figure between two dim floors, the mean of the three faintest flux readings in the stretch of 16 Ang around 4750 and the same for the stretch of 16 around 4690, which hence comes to 24.8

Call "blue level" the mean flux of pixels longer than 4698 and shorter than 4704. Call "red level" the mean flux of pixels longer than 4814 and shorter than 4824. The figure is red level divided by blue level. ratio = 0.87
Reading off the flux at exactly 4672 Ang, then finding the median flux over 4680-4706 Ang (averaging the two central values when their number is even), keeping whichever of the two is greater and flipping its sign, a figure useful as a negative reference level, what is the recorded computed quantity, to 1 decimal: -26.4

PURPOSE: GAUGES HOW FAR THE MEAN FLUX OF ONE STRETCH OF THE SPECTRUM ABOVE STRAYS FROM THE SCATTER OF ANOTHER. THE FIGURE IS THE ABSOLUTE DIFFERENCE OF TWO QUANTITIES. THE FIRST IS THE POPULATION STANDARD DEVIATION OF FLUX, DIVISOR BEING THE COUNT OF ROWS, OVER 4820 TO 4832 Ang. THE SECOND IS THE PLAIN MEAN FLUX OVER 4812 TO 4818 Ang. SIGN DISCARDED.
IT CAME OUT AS 22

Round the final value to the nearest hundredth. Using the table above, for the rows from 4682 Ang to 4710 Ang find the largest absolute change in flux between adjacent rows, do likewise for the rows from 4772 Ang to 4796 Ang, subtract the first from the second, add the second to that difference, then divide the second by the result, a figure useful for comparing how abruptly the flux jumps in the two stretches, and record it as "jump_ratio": 1.01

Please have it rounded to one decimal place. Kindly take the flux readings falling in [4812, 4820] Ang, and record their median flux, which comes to 22.4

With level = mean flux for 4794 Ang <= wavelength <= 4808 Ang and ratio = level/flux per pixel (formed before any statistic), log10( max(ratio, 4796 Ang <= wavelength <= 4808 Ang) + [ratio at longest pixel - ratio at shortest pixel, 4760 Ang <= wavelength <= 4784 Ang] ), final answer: 0.10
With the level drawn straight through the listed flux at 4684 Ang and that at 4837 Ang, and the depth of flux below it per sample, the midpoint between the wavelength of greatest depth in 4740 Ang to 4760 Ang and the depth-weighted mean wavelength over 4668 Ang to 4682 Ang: 4710.1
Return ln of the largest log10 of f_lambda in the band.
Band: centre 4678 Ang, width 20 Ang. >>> 0.334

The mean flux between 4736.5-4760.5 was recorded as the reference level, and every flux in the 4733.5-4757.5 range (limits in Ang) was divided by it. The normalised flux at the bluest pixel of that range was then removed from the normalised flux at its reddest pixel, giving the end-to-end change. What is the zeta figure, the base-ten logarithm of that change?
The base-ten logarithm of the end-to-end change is -1.54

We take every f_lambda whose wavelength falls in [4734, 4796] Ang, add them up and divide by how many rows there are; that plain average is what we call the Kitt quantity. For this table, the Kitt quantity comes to 22.8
